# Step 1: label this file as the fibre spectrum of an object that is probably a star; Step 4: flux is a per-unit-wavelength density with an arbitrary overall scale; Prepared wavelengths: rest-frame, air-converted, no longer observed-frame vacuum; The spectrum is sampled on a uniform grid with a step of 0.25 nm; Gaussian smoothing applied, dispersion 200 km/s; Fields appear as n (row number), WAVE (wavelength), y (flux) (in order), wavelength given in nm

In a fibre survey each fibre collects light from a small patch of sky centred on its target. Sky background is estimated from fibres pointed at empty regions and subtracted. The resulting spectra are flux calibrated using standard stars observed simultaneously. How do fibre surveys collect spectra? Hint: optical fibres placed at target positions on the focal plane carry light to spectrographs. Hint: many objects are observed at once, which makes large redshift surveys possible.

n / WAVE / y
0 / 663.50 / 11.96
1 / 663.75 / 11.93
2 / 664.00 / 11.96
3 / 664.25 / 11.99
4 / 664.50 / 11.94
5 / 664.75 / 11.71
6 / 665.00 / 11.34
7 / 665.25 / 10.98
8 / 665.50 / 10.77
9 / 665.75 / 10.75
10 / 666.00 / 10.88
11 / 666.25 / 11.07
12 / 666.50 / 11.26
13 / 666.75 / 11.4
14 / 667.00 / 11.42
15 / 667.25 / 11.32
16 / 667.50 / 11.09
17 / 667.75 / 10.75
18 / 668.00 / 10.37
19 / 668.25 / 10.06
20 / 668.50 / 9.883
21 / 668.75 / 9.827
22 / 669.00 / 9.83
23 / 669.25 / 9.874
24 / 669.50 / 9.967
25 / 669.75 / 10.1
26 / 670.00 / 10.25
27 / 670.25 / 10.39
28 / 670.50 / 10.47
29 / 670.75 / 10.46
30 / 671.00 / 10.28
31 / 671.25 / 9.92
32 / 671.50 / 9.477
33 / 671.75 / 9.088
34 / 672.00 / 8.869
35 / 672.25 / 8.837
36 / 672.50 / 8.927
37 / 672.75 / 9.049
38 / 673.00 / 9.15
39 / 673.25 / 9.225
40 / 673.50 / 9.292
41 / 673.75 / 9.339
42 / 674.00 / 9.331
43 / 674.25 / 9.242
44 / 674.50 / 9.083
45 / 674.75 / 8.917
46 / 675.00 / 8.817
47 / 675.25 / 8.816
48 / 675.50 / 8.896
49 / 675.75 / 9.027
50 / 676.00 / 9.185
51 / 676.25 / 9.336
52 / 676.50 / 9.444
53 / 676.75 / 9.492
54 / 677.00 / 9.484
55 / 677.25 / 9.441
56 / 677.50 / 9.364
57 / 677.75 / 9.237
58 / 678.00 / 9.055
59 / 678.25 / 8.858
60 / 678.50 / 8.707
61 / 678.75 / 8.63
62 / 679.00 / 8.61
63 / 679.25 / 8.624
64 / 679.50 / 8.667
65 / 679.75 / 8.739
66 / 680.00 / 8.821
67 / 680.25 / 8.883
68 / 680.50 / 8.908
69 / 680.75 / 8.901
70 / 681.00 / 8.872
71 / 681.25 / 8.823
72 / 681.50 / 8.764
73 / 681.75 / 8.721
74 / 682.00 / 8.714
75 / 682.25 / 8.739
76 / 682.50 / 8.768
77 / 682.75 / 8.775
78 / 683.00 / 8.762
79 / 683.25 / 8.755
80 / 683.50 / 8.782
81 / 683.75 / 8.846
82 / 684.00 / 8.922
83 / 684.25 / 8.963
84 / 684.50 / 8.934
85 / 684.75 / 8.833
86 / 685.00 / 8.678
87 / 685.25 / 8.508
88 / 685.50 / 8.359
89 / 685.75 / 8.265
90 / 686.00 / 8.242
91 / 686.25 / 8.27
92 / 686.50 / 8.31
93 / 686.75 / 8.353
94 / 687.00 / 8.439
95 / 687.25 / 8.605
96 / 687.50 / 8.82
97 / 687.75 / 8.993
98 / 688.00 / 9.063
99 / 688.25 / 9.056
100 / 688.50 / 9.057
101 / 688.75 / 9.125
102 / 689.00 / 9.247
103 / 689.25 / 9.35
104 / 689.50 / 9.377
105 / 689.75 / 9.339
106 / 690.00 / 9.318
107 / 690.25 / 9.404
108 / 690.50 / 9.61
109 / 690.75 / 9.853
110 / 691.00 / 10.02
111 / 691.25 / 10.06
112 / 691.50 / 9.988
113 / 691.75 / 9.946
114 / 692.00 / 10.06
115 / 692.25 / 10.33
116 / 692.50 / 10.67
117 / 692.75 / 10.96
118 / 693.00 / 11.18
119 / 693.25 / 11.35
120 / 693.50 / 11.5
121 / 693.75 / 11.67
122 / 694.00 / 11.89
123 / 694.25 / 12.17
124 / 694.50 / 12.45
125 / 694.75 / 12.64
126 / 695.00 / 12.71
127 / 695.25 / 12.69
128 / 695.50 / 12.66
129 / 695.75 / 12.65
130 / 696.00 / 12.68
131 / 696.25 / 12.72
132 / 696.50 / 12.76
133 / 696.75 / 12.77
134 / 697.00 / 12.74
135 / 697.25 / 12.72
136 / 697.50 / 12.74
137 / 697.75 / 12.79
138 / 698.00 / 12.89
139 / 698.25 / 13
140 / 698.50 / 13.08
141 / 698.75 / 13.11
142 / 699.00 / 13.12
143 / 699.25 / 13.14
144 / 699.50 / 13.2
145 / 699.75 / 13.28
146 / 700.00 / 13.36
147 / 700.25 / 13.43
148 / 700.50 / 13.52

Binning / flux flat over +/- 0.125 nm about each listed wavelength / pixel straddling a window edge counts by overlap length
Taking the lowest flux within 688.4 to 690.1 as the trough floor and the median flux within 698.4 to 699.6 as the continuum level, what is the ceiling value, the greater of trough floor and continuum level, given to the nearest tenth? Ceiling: 13.1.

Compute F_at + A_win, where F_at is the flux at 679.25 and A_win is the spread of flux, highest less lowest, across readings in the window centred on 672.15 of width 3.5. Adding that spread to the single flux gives 10.3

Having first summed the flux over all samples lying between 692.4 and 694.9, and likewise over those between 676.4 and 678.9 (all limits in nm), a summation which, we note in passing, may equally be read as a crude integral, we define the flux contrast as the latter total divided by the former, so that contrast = 0.79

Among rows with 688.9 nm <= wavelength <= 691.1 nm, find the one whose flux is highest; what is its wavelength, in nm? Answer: 691.00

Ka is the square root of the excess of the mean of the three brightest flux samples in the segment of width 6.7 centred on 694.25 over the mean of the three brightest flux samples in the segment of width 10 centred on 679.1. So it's 1.81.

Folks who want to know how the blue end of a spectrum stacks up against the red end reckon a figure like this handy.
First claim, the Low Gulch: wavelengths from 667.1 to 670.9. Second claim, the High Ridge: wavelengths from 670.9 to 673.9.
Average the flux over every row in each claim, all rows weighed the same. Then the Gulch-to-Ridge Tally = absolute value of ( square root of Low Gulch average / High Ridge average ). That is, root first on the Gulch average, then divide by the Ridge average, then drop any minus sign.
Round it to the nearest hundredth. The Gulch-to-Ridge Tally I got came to 0.35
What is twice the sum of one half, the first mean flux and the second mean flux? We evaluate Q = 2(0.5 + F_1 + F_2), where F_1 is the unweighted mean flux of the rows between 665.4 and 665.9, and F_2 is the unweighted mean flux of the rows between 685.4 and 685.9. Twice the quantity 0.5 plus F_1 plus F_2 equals 39.1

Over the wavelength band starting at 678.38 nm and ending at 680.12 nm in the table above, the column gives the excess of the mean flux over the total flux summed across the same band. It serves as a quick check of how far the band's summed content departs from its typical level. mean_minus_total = -52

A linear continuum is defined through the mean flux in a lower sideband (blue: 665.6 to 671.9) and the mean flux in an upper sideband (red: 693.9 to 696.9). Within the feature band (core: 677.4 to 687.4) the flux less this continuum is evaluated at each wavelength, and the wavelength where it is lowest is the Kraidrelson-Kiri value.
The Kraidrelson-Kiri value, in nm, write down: 686.00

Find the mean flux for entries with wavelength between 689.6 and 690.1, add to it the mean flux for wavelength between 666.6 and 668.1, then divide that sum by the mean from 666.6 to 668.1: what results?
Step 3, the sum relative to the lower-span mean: 1.84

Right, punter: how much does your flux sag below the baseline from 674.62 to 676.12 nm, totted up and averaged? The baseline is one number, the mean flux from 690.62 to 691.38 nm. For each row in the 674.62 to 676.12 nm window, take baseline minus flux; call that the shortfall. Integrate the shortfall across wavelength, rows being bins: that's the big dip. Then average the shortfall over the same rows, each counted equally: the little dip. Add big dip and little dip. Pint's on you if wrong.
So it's 2.6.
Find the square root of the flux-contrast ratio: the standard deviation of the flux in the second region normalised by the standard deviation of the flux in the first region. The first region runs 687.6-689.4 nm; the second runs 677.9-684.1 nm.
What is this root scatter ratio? 0.9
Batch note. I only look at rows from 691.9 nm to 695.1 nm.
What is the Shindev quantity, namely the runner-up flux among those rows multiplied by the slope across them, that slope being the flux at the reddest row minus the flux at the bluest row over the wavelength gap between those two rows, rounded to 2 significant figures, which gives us 11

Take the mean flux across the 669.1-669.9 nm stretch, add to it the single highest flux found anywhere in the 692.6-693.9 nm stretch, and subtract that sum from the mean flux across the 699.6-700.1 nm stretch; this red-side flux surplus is -8.3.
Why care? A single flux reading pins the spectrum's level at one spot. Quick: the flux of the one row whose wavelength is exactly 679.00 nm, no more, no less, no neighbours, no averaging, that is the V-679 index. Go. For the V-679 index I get 8.61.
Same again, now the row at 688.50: 9.057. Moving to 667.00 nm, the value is 11.42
